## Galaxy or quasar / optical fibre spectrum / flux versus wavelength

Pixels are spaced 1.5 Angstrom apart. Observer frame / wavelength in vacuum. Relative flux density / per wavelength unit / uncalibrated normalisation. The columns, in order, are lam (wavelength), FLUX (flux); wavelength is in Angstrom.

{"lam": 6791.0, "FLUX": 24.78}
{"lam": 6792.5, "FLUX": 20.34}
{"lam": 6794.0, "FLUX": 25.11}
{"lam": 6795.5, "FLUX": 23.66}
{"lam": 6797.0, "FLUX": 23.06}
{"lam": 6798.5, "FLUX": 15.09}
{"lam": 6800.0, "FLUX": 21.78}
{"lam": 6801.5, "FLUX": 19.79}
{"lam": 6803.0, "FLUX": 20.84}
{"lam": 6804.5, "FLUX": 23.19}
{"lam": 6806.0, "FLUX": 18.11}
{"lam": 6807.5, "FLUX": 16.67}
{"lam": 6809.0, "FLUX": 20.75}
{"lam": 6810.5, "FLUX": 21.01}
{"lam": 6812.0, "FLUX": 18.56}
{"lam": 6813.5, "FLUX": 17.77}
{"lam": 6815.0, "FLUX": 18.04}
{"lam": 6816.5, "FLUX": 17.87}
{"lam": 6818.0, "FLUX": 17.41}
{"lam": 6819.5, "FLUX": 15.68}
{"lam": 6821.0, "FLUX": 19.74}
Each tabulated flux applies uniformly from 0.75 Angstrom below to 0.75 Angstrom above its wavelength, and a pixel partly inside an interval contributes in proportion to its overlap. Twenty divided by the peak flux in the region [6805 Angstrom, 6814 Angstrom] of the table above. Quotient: 0.95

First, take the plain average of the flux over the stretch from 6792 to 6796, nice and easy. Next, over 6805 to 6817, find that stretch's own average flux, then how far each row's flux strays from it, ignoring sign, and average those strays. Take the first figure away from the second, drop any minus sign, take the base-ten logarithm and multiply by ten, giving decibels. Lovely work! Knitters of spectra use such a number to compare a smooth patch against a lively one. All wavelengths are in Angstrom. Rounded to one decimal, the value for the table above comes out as 13.4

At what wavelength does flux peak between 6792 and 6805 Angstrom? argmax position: 6794.0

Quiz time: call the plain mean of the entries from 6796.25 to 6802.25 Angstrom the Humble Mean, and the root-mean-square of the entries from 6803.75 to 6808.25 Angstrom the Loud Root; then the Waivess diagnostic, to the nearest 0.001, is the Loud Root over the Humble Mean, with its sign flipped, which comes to -0.980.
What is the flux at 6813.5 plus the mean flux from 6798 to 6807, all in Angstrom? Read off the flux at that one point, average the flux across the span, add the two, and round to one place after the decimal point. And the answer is 37.6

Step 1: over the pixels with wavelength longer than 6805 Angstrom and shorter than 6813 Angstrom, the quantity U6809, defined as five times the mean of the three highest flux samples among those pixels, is 101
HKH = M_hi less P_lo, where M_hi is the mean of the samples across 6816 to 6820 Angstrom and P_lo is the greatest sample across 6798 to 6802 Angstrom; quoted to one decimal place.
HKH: -4.8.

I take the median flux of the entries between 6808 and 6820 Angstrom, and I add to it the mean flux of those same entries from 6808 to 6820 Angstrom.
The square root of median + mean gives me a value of 6.03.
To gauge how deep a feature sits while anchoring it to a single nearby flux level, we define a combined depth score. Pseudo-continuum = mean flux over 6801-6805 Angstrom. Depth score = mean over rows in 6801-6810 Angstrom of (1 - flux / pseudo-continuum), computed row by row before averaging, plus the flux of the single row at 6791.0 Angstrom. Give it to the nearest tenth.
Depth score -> 24.8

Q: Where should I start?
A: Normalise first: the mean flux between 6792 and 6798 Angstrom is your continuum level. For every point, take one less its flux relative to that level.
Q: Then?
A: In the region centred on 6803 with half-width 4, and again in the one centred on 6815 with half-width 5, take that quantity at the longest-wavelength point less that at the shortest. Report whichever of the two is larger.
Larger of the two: 0.23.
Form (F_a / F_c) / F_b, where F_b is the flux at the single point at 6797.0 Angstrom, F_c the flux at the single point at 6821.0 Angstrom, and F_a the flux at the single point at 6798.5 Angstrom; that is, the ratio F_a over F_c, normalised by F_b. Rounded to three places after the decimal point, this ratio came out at 0.033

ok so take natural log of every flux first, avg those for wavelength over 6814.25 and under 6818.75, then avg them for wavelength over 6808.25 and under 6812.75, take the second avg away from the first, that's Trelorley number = -0.12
